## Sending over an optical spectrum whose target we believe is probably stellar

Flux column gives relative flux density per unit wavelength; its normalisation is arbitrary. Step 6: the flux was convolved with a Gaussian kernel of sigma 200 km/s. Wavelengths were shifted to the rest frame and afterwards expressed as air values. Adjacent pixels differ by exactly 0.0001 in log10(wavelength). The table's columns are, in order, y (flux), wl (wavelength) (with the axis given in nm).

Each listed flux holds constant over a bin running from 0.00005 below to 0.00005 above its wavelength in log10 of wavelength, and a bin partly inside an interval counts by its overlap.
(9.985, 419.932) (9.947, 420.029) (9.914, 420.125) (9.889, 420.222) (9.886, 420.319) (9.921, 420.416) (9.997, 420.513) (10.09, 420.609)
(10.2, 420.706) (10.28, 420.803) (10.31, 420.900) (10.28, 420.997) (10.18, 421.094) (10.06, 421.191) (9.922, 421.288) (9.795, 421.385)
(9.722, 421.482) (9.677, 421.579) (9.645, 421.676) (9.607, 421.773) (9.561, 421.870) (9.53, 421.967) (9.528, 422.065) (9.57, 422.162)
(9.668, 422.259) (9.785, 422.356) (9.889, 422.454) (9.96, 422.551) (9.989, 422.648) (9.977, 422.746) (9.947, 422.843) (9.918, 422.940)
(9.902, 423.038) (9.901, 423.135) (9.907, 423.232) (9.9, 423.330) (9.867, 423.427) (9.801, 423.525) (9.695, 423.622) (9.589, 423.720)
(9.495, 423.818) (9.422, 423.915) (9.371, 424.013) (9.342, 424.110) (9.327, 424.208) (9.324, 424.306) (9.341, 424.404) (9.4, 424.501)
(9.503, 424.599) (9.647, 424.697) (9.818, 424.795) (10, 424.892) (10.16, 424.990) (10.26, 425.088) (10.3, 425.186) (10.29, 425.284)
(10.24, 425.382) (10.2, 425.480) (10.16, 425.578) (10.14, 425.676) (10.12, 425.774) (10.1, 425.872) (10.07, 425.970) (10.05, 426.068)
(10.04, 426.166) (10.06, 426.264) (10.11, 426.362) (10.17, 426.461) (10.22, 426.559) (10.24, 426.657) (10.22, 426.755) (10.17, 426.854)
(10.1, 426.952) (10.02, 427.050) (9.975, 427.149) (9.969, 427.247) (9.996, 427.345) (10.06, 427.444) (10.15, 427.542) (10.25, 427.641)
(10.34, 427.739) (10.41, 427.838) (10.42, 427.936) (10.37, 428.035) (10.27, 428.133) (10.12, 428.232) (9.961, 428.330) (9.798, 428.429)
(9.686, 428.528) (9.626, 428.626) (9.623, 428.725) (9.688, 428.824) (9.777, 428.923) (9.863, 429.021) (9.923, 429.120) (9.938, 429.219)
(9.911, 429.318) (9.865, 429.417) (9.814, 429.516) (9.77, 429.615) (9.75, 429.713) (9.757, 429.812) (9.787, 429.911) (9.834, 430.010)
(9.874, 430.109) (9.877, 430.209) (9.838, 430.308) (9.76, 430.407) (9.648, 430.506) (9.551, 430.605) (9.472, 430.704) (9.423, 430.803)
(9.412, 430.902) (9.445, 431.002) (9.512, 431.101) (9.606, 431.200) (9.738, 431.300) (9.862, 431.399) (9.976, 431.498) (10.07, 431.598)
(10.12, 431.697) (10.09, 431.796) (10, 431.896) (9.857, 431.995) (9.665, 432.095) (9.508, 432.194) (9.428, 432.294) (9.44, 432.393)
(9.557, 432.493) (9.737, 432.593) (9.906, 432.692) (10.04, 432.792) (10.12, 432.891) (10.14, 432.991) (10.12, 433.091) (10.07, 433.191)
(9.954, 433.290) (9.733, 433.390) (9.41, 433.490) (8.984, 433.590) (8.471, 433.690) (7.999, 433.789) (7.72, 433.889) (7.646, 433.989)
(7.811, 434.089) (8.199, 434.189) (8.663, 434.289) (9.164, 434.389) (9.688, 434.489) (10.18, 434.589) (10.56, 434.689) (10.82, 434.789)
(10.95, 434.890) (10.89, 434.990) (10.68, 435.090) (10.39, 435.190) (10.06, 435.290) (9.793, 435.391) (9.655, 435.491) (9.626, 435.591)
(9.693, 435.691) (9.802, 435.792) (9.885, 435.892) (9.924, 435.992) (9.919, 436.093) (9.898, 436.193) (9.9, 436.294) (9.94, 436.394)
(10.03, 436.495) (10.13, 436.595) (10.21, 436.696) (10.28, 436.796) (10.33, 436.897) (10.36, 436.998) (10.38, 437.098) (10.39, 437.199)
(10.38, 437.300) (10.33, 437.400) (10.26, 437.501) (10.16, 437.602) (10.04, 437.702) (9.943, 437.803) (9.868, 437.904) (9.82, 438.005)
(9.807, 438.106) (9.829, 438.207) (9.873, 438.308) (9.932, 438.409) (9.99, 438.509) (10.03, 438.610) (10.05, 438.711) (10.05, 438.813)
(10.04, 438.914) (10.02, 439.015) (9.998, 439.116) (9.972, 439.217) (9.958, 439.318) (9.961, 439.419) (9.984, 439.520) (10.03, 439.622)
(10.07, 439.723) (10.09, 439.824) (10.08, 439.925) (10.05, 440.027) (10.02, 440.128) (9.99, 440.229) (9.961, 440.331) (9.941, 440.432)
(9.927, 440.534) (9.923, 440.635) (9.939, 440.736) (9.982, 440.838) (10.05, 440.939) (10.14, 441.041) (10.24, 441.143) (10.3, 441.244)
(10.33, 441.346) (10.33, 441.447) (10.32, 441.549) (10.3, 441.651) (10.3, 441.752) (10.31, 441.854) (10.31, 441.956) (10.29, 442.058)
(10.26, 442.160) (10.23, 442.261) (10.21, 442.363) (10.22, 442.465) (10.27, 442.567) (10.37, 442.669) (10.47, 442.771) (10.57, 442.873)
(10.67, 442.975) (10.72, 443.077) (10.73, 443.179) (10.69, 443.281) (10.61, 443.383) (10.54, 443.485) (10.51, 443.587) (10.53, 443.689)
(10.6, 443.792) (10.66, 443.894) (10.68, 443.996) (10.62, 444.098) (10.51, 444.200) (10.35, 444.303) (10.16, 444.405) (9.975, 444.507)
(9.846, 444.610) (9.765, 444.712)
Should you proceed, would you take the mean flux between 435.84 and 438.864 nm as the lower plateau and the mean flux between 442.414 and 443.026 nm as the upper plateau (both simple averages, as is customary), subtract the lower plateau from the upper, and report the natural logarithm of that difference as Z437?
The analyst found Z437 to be -1.0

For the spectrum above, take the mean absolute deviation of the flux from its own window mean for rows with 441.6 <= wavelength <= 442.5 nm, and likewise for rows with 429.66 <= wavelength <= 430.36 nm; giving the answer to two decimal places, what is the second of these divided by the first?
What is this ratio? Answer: 1.25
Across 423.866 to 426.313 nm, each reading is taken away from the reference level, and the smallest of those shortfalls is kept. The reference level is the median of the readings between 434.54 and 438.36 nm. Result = -0.25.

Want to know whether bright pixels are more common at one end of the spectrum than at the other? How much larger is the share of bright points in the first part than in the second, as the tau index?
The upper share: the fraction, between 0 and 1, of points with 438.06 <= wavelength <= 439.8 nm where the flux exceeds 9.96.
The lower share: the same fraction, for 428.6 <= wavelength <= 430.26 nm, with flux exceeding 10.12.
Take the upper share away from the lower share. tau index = -0.7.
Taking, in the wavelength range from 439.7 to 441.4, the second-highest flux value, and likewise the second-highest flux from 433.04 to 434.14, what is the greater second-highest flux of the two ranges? 10.3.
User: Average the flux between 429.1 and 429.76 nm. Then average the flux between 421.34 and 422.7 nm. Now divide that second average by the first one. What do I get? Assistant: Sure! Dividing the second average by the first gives 0.99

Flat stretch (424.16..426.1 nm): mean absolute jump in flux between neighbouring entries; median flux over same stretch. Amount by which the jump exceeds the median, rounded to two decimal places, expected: -10.02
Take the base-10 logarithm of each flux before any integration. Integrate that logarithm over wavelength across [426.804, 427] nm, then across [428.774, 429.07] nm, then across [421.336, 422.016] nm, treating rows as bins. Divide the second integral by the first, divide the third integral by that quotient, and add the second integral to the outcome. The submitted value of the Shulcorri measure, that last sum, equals 0.74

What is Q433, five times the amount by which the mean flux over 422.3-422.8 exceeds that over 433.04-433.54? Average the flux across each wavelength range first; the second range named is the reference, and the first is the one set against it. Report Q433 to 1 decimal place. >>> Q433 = 0.3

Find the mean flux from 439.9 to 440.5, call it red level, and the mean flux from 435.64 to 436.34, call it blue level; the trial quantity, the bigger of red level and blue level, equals 10.0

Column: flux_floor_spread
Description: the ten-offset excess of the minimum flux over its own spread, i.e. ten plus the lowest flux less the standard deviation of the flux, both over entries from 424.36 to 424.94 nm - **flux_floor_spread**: 19.1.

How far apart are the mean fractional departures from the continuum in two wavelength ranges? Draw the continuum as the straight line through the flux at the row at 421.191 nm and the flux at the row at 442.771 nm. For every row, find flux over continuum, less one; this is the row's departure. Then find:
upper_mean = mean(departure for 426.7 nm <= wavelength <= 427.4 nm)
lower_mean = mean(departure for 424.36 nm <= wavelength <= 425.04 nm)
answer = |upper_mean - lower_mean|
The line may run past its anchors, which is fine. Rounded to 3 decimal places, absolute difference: 0.032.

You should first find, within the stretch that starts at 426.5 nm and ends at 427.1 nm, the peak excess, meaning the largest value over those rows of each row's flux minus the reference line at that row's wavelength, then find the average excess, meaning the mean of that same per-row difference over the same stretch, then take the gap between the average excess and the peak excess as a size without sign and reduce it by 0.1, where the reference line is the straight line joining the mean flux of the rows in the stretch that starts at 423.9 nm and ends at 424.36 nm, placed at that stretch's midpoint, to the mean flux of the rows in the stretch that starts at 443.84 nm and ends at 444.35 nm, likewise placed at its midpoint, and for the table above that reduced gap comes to -0.013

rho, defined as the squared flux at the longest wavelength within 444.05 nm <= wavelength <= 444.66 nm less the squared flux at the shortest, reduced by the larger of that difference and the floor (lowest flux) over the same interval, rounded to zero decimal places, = -26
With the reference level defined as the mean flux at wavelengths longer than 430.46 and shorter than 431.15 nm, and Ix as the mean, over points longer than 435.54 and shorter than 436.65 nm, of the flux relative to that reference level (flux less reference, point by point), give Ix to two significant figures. 0.39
